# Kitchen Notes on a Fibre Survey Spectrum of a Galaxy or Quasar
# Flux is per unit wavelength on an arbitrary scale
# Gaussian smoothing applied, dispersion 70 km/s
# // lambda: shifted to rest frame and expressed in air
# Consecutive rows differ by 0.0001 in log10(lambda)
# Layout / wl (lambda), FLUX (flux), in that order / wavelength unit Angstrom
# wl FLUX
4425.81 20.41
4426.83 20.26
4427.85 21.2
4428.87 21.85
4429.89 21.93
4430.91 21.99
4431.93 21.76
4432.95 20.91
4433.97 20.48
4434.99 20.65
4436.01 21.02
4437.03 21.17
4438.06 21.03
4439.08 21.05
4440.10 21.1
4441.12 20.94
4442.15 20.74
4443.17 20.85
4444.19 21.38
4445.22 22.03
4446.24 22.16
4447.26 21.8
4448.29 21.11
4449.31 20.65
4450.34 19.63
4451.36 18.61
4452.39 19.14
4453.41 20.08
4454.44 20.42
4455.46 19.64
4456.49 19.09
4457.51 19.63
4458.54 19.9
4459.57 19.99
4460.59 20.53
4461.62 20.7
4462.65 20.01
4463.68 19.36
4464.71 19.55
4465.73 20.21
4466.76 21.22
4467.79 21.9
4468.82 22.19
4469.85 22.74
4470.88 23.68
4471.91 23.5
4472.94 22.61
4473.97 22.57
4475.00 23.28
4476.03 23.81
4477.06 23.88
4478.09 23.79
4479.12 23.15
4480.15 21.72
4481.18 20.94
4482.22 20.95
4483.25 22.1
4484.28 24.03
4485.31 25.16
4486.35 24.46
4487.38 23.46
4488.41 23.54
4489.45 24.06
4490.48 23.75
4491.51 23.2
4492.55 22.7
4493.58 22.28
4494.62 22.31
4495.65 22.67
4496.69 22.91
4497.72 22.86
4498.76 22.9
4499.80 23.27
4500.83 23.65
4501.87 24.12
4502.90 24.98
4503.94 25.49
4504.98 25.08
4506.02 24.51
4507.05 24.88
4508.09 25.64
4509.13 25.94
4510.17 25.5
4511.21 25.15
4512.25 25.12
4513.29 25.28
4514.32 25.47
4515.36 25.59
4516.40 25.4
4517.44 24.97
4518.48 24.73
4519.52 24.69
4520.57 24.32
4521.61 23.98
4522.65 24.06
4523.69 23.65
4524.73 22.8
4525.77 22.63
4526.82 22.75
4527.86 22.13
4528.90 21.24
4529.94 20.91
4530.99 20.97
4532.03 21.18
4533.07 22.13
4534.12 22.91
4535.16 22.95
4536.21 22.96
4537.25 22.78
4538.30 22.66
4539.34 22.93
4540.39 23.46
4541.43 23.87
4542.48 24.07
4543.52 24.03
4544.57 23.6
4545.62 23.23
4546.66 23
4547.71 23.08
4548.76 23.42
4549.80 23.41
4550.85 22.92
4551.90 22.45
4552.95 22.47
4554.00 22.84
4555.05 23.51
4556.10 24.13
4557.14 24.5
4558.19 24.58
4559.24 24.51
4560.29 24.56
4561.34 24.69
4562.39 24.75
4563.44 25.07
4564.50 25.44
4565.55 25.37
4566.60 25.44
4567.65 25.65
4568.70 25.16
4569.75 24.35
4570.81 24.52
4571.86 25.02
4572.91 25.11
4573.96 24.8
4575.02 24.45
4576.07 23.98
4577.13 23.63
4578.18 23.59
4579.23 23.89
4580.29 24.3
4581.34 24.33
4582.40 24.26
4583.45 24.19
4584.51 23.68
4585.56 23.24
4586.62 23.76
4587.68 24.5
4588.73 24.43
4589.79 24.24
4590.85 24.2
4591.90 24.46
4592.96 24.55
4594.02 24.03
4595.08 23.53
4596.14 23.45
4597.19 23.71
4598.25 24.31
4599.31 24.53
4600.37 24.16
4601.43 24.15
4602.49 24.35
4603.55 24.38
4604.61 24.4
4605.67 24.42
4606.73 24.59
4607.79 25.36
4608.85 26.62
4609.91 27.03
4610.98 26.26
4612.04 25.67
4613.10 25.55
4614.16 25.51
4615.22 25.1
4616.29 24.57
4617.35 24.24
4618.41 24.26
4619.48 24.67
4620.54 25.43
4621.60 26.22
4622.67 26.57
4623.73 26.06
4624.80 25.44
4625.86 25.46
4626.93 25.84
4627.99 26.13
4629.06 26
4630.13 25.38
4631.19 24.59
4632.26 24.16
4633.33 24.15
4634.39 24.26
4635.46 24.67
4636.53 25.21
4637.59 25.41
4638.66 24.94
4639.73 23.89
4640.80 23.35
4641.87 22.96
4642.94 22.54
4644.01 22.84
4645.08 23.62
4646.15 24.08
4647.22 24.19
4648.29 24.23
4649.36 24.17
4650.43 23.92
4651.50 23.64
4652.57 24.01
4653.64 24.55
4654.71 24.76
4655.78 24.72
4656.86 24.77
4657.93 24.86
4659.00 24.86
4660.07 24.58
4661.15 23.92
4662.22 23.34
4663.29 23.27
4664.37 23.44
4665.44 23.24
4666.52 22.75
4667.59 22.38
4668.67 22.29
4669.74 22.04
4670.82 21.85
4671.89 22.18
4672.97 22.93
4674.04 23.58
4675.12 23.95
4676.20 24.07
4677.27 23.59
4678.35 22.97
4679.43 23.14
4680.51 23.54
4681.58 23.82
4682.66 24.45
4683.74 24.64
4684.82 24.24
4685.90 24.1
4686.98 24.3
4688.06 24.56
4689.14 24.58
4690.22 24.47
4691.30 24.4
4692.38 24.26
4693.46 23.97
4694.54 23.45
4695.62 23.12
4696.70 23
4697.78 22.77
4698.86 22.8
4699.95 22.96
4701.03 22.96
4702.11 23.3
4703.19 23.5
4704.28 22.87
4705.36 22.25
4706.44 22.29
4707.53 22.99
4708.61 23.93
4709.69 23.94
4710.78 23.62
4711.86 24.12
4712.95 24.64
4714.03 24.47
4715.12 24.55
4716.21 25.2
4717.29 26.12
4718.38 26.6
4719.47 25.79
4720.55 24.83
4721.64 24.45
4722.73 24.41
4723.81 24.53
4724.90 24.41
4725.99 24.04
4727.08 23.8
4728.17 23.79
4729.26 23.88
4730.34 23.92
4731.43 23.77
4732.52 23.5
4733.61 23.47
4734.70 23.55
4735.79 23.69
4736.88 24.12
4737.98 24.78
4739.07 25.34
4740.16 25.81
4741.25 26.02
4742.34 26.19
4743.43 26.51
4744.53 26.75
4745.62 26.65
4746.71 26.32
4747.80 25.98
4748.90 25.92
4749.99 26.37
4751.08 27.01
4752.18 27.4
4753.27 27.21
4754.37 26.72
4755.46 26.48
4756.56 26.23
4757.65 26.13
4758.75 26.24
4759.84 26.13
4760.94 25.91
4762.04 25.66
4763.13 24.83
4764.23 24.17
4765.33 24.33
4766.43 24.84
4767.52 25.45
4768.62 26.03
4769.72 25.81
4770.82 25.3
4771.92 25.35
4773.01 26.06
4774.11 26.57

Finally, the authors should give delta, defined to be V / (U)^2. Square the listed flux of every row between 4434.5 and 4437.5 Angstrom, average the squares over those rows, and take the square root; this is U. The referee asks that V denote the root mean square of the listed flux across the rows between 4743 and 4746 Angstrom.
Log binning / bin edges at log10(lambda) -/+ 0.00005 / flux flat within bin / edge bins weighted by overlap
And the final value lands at 0.061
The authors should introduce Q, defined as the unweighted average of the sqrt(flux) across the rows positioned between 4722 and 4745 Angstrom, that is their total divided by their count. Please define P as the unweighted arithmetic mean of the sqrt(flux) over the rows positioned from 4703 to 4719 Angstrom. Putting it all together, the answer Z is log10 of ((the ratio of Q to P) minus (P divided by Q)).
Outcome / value -1.7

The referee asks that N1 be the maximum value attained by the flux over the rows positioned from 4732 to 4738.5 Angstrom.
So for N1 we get 24.78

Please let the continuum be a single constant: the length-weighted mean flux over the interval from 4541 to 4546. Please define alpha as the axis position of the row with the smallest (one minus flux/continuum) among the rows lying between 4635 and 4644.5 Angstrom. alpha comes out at 4637.59 Angstrom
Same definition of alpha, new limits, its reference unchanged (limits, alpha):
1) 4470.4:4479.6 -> 4477.06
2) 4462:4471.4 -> 4470.88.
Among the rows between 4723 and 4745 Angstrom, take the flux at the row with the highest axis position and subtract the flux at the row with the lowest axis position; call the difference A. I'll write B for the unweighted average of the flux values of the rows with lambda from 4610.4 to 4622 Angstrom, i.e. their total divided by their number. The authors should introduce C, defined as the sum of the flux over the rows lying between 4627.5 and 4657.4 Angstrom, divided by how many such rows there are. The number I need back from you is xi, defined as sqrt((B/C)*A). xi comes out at 1.5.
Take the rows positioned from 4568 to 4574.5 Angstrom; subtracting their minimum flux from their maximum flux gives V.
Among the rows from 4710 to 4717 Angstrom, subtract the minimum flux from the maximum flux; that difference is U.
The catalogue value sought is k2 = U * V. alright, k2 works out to 1.3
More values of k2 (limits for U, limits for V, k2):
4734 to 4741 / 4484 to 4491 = 3.8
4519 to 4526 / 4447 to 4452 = 6.6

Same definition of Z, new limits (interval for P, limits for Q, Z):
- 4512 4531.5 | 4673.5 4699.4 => -2.3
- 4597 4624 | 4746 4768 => -1.5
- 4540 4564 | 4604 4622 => -1.2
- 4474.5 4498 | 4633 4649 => -1.4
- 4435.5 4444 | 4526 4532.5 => -1.6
